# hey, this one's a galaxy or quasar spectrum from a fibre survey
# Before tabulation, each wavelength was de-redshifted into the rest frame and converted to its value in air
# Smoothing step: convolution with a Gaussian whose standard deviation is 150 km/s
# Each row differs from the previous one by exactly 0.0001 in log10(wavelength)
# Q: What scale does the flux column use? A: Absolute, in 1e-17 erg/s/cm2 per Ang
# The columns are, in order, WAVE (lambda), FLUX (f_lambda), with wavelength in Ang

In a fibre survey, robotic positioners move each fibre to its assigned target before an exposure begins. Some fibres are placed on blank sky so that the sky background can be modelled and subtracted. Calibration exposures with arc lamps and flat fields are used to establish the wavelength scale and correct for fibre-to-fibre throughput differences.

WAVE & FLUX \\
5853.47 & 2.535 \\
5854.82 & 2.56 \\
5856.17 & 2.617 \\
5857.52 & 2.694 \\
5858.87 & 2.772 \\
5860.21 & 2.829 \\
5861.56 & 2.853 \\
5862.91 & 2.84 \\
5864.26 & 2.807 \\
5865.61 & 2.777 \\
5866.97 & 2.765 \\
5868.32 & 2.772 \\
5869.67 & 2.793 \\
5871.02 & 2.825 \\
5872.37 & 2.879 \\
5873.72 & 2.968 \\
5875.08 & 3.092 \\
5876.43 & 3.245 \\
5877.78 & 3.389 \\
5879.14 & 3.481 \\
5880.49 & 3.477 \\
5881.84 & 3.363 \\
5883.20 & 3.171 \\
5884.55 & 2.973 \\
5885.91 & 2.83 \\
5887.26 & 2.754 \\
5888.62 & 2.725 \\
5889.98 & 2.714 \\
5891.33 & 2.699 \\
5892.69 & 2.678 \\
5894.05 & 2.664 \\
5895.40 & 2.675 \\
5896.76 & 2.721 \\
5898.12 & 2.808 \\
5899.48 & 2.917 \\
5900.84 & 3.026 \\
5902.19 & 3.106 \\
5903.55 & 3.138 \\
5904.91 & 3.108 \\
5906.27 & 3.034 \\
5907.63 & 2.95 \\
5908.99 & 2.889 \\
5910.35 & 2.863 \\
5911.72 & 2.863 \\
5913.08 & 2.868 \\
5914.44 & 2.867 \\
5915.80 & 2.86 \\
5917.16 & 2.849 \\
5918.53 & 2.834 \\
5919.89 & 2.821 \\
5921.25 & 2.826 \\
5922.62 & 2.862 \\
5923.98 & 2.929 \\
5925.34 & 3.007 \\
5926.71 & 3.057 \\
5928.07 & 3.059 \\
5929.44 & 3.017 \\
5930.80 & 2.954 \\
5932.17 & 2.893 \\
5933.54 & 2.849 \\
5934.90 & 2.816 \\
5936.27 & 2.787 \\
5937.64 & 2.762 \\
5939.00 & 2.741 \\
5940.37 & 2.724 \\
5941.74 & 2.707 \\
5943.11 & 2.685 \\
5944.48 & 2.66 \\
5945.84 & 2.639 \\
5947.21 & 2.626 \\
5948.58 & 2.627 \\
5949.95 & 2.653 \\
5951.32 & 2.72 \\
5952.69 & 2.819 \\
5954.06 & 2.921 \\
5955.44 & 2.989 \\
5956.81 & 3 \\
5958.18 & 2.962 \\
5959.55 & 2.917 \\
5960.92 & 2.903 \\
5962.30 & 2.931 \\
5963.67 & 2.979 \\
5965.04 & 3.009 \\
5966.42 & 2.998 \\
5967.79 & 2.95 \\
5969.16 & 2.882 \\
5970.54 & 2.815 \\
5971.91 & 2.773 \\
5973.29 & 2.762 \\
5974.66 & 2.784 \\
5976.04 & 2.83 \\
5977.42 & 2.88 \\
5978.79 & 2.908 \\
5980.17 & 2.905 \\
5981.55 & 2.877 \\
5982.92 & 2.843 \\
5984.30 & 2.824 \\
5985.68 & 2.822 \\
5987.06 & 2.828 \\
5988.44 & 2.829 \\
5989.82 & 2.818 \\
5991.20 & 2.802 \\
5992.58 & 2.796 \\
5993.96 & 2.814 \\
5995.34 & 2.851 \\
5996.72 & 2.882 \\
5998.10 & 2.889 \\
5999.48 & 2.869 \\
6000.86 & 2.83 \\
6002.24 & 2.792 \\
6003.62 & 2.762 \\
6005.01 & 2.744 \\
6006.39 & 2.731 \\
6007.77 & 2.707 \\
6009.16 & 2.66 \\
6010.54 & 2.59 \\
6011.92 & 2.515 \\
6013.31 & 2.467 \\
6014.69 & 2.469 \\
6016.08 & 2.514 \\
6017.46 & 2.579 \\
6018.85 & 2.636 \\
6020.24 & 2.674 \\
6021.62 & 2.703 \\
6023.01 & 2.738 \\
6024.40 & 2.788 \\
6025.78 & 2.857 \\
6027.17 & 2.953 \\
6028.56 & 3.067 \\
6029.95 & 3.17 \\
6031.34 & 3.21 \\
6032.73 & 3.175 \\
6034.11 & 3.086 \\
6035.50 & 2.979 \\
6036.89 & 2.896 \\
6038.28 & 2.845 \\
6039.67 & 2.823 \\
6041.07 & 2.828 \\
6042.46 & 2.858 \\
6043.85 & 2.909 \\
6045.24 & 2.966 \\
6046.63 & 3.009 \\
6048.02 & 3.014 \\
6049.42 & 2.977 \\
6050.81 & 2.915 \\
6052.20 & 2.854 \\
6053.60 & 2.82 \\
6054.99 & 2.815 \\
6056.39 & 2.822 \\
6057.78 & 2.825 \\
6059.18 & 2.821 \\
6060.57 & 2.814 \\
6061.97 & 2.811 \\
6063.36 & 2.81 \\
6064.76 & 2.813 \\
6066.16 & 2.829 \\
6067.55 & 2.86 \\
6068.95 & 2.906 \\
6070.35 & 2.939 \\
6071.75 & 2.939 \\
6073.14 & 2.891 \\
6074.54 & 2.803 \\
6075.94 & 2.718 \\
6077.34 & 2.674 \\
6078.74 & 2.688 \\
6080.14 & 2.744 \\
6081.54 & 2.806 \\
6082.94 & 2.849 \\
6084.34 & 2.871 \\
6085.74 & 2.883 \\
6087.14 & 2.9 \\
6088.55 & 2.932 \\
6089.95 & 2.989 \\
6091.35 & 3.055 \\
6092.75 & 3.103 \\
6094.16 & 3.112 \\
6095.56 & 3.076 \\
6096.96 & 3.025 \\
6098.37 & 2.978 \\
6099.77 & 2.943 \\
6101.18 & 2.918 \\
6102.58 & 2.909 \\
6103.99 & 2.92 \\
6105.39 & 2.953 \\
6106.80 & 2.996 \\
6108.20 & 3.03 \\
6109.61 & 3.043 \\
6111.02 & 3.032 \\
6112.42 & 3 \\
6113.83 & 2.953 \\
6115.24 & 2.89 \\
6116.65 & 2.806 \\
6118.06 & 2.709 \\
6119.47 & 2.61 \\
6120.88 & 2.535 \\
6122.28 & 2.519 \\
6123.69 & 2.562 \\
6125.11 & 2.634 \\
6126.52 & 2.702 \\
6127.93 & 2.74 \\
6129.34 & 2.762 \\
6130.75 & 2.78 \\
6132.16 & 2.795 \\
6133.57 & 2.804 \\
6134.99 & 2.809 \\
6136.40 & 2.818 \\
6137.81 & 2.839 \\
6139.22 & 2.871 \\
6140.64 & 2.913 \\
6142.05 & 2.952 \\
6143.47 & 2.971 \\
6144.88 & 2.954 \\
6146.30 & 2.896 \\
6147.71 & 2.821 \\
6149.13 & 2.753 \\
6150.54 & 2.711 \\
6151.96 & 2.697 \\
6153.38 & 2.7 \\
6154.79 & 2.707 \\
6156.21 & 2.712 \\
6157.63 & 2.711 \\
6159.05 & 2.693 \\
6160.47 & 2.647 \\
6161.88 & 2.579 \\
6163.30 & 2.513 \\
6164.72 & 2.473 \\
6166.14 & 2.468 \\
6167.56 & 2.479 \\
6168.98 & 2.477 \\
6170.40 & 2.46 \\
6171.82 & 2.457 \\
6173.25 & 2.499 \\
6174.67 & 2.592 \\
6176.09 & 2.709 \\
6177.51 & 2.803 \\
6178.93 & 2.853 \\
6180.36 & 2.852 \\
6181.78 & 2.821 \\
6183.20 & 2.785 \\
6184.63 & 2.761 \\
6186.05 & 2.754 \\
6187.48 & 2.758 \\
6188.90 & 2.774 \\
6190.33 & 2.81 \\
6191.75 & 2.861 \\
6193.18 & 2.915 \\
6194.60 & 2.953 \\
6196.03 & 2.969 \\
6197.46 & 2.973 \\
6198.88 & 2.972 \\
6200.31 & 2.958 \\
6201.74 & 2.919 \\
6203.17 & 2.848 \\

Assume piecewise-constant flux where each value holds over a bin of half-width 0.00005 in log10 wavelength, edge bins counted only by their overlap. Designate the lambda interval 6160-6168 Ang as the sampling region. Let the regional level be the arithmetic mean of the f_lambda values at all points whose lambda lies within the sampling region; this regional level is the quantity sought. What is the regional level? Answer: 2.53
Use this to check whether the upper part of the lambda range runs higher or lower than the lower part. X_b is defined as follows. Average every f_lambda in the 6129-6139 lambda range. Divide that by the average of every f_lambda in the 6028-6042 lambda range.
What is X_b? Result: 0.93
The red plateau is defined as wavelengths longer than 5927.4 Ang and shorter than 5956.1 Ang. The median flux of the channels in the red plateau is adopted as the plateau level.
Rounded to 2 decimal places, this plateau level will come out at 2.76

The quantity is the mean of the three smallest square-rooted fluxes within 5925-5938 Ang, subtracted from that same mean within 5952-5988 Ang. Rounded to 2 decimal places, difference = 0.00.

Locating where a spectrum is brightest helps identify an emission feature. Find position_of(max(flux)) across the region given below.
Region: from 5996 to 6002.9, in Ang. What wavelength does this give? 5998.10 Ang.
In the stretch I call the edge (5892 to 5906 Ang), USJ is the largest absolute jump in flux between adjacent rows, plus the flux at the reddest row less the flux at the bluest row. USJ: 0.54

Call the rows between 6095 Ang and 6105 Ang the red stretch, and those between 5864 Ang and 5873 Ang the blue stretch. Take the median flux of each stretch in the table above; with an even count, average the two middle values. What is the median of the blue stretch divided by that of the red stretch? 0.95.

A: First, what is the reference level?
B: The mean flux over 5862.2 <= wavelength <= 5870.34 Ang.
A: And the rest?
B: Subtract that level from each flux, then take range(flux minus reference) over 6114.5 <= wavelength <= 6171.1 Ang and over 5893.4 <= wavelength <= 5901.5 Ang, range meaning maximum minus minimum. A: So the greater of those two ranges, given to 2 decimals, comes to 0.51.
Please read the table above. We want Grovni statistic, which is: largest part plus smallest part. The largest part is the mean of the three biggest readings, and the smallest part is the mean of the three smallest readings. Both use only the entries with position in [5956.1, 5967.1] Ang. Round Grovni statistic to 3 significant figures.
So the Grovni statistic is 5.92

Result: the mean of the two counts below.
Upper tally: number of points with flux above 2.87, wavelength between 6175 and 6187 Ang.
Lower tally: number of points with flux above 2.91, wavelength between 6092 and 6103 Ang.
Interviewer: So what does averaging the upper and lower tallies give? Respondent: 3.5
